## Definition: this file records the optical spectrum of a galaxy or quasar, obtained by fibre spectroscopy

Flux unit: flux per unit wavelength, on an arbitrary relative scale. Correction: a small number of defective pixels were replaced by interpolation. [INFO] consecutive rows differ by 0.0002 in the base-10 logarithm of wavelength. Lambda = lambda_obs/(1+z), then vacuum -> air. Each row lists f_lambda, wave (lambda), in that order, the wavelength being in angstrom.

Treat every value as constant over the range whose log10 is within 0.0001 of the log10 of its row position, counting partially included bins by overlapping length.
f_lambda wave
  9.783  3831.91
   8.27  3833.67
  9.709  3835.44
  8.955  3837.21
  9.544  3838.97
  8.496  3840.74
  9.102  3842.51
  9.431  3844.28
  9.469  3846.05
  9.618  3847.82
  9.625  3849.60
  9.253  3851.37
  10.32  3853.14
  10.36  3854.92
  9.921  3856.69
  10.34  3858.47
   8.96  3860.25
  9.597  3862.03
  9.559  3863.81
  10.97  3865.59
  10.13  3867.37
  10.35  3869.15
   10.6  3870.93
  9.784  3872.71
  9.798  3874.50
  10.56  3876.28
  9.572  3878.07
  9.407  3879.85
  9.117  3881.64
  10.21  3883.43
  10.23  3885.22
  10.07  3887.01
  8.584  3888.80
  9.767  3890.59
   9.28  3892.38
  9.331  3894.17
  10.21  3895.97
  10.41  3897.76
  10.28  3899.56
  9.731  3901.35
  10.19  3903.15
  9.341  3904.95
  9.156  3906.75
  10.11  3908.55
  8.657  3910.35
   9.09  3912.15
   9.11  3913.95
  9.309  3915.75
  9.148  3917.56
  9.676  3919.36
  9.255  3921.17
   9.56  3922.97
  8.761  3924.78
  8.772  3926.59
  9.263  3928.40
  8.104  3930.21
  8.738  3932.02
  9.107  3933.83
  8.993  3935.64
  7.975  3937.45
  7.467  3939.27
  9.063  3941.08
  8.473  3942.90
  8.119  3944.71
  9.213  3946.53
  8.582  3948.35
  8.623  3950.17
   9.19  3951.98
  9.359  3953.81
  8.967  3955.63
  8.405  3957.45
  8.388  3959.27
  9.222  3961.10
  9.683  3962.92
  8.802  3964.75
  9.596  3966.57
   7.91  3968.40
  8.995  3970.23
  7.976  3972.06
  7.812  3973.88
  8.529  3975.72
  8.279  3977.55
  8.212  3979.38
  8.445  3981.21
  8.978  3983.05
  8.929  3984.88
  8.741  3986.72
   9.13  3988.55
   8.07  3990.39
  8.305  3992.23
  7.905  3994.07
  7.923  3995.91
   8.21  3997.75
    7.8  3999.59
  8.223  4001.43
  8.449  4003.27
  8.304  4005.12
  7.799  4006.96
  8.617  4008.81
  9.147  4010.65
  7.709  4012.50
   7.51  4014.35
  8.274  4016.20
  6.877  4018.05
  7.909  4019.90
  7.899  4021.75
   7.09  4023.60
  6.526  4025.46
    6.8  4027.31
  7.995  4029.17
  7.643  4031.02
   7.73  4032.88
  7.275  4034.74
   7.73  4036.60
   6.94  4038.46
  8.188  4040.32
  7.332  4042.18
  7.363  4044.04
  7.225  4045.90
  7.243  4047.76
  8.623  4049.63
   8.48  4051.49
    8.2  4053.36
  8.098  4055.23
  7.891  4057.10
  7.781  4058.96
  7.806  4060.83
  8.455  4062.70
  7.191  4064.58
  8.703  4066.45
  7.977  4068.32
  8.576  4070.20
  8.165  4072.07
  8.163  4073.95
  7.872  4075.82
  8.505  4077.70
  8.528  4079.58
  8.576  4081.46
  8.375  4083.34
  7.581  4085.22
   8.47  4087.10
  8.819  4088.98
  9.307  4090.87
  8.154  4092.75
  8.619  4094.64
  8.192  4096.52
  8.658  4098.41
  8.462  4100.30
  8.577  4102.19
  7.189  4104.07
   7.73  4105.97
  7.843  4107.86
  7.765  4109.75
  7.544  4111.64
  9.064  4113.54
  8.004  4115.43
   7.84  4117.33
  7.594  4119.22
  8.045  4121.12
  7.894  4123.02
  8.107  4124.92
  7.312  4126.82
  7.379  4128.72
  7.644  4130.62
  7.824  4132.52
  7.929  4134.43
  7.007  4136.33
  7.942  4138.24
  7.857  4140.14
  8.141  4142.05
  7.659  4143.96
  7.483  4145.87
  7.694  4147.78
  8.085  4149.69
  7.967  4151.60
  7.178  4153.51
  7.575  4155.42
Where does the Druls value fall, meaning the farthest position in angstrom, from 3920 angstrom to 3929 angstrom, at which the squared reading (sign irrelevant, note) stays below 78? 3926.59 angstrom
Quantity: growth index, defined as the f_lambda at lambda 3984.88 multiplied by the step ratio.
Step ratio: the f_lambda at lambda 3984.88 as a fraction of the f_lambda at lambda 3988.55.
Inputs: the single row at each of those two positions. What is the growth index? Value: 8.7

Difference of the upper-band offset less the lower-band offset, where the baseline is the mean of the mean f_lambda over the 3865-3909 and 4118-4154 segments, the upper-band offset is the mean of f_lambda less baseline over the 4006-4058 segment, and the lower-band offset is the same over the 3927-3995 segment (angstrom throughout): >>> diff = -0.92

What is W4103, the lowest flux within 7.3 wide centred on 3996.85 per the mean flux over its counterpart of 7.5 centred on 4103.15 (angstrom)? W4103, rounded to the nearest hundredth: 0.98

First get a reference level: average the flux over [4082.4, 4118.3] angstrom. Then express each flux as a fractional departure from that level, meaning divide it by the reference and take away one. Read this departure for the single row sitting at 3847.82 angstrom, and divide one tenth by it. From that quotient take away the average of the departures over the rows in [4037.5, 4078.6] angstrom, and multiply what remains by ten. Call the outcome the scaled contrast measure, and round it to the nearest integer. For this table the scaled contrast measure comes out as 6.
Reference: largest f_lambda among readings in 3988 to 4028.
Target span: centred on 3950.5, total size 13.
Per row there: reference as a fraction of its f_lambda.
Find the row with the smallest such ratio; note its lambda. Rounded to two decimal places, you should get 3953.81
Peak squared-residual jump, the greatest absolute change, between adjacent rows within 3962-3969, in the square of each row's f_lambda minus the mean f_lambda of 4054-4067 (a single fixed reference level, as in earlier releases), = 2.6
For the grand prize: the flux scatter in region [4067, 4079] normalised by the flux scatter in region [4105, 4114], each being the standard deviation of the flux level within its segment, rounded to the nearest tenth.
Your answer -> 0.5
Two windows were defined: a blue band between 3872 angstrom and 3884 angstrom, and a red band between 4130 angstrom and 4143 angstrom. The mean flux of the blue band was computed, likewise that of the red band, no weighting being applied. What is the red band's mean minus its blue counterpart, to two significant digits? -2.0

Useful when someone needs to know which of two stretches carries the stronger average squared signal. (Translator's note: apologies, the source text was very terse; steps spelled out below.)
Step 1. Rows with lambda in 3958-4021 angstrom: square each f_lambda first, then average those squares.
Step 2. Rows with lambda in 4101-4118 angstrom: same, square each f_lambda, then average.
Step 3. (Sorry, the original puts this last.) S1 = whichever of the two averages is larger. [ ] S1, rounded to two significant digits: 70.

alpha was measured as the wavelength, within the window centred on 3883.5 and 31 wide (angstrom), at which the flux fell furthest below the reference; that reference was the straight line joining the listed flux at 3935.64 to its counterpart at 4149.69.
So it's 3888.80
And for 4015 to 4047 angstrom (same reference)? 4025.46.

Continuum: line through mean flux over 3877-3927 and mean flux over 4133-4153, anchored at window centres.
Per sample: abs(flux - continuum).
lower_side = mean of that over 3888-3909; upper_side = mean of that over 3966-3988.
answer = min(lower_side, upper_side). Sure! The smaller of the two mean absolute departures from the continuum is 0.50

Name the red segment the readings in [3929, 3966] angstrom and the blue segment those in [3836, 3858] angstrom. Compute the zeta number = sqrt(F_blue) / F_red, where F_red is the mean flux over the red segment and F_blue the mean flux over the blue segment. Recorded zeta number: 0.353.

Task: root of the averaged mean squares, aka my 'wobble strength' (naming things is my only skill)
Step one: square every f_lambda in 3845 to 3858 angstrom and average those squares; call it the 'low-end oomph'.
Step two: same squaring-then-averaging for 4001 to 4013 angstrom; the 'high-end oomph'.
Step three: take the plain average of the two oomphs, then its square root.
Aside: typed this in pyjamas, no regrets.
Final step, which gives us 9.1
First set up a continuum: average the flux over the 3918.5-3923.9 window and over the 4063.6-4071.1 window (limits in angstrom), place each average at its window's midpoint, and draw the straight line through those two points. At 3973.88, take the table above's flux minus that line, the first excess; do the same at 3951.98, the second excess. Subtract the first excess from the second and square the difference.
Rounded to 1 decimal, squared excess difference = 1.4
